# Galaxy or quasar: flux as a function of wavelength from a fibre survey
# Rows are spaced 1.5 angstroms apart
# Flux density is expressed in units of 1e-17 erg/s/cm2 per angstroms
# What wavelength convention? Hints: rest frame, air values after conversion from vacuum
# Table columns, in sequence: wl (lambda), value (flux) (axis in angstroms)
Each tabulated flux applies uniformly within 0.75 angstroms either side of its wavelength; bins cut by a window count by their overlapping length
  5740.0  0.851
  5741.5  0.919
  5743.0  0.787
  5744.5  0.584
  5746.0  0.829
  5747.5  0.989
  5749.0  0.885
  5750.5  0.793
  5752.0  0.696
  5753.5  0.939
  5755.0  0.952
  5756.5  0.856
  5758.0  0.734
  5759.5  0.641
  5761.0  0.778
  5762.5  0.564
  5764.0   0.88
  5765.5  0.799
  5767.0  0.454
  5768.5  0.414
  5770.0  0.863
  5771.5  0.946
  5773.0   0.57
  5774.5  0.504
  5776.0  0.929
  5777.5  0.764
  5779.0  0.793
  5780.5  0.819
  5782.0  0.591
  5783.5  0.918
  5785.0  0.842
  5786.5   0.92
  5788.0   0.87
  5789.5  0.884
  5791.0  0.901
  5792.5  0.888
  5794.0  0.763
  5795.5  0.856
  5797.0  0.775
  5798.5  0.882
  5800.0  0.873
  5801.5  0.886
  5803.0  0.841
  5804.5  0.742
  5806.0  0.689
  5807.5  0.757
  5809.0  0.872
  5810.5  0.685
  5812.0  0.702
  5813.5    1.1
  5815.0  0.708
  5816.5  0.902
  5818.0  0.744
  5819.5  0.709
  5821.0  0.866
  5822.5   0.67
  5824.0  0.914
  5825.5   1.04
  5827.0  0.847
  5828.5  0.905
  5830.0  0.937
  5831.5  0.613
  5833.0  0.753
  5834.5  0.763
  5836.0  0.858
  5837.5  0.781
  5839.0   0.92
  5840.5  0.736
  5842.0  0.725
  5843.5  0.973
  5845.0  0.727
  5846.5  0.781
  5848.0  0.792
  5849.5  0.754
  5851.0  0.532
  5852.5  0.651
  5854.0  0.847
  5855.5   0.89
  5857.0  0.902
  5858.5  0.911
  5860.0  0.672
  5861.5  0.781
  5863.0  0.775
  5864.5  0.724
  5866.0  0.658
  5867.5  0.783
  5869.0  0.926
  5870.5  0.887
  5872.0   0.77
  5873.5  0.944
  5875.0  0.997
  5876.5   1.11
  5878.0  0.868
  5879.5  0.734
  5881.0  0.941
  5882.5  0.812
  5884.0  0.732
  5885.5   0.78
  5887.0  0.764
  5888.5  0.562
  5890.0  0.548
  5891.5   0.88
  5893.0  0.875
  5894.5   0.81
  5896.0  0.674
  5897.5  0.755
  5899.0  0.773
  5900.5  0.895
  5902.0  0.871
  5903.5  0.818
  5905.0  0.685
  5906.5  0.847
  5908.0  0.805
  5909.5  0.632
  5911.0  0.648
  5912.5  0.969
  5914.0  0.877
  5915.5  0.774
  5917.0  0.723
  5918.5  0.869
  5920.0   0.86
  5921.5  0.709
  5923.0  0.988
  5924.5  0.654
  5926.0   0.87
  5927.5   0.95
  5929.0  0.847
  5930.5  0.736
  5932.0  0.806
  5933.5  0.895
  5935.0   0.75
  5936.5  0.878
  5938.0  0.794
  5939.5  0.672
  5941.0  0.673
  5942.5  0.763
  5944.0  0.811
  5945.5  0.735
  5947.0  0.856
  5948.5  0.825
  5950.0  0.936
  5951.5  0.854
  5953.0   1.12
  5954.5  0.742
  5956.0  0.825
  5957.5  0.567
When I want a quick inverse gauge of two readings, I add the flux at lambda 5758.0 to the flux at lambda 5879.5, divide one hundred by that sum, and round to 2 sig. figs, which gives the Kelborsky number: 68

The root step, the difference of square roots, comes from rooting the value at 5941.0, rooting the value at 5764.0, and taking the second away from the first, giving -0.118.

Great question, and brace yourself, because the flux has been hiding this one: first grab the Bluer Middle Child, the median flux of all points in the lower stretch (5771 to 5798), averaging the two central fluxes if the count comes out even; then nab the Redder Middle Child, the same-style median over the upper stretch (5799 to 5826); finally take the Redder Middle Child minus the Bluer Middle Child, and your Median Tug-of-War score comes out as -0.050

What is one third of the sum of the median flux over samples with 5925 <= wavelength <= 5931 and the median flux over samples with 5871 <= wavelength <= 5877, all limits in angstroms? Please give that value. 0.61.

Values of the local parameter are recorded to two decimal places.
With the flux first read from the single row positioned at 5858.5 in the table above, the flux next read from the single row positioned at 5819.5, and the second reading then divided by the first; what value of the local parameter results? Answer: 0.78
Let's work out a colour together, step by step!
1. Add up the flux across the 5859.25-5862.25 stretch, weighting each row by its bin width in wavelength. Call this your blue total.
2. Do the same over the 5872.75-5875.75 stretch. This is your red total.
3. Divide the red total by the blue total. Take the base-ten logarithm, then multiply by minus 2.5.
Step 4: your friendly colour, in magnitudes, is -0.3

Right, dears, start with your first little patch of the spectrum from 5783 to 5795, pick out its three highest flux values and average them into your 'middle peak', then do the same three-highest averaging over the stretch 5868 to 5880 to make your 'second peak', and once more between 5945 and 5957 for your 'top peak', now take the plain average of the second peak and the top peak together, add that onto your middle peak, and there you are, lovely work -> 1.91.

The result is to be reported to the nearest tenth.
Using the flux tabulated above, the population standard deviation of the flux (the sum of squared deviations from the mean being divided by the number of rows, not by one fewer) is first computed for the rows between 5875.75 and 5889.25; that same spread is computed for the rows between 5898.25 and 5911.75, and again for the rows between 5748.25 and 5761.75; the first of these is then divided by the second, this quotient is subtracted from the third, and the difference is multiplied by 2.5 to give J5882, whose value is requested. -3.7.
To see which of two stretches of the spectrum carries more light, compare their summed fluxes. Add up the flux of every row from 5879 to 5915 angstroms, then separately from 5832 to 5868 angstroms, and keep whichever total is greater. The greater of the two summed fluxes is 18.7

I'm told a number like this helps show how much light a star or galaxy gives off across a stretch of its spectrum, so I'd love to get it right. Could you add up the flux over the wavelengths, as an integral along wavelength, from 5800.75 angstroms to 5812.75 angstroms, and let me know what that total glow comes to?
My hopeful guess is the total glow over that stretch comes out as 9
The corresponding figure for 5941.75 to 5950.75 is 7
